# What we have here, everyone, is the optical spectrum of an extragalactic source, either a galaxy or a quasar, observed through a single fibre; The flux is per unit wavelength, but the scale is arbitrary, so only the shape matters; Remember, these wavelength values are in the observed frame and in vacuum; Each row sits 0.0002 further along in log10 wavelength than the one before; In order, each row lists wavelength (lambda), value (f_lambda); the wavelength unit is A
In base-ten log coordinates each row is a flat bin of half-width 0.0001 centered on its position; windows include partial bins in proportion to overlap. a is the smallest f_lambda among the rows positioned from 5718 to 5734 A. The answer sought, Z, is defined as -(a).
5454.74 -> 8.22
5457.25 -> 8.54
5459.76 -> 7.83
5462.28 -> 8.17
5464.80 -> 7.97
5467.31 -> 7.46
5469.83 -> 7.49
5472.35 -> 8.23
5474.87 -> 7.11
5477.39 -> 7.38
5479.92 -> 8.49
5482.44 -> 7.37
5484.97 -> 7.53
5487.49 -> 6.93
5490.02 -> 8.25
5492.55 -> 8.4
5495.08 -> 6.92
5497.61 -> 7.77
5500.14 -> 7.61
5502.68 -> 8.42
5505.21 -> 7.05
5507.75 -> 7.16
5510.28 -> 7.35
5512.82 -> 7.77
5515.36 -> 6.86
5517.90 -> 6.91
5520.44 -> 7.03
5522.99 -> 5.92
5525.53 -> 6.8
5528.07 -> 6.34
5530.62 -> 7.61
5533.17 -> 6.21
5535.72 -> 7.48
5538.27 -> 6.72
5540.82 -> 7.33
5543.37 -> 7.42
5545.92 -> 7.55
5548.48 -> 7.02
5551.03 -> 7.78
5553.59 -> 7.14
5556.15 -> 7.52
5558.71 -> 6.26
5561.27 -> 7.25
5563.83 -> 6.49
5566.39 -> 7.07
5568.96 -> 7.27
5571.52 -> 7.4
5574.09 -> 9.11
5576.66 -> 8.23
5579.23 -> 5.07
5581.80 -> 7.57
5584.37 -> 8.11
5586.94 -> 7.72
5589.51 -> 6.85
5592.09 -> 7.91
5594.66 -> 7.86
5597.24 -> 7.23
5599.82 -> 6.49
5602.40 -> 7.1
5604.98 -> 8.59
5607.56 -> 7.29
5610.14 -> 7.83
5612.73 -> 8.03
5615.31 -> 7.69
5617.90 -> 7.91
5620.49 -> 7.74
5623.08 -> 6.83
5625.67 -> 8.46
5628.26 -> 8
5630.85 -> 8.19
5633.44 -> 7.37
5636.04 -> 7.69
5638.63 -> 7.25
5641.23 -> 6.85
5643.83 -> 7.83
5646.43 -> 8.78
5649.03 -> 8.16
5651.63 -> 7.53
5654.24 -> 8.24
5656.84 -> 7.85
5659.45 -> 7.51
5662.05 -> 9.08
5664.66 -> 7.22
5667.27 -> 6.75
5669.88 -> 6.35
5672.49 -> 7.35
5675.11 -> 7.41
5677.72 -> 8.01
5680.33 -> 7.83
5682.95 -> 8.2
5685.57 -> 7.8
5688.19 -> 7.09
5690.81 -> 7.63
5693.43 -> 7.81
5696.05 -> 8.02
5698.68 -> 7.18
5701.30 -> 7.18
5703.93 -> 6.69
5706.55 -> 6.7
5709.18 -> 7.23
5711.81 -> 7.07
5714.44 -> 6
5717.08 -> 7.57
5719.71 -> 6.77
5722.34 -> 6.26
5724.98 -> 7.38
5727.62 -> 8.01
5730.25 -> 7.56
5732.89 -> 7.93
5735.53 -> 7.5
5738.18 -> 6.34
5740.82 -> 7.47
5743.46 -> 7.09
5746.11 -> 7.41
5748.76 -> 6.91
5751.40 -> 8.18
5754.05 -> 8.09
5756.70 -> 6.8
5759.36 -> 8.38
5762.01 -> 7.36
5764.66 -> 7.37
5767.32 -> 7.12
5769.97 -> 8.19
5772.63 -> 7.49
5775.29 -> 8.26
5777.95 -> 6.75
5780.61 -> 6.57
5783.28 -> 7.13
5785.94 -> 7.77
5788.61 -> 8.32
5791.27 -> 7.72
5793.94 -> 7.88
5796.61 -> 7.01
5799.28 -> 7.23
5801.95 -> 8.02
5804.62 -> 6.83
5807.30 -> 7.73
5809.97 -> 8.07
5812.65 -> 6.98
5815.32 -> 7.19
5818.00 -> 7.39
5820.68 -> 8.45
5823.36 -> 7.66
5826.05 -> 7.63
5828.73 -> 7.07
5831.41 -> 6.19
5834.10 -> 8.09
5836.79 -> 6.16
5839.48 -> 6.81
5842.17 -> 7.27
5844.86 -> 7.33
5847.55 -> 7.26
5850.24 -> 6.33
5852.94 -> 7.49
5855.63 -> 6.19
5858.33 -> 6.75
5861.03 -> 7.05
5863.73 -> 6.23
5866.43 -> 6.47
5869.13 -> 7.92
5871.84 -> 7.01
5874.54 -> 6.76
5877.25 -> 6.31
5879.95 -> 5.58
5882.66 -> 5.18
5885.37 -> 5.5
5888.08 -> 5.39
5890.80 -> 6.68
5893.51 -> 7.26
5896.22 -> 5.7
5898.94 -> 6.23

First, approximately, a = 6.26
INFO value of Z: -6.26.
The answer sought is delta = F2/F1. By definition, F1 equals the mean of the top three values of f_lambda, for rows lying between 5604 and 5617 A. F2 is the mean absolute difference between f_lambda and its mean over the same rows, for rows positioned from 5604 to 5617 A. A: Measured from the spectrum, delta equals 0.042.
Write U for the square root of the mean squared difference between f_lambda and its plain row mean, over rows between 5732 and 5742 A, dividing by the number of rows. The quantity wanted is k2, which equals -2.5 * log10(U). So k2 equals 0.57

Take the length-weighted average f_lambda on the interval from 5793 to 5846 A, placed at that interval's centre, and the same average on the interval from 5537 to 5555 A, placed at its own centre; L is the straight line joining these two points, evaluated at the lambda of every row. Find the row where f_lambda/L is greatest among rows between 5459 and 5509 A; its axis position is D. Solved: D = 5479.92 A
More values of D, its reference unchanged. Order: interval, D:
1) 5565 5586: 5574.09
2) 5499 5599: 5574.09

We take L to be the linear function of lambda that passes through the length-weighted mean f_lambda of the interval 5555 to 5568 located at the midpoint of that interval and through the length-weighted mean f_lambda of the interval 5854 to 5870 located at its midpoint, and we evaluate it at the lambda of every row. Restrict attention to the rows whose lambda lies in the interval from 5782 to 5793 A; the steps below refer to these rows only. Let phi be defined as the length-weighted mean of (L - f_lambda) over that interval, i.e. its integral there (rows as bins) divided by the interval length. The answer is -0.95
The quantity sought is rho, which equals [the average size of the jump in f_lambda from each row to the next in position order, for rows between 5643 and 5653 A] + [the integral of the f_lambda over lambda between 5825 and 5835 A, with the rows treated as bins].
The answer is 73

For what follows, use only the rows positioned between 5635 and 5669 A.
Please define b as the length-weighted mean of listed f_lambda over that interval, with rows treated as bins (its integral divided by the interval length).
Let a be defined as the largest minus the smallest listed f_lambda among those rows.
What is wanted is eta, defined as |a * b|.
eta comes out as 18.0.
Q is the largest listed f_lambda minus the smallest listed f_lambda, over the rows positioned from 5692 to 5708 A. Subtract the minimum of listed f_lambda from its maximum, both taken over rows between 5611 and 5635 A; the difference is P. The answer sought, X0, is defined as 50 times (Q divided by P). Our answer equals 41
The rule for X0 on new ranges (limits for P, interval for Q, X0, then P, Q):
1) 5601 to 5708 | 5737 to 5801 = 37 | 2.73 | 2.0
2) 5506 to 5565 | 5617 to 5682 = 73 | 1.86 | 2.7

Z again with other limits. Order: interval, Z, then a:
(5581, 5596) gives -6.85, 6.85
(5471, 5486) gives -7.11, 7.11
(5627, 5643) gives -6.85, 6.85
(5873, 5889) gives -5.18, 5.18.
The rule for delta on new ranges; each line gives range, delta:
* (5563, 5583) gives 0.096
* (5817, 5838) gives 0.080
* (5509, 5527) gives 0.050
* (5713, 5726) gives 0.075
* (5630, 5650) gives 0.057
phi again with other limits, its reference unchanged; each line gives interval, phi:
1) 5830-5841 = -0.06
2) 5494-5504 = -0.74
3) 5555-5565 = 0.04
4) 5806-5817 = -0.71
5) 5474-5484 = -0.64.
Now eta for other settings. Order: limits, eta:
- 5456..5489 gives 12.5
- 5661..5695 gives 20.7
